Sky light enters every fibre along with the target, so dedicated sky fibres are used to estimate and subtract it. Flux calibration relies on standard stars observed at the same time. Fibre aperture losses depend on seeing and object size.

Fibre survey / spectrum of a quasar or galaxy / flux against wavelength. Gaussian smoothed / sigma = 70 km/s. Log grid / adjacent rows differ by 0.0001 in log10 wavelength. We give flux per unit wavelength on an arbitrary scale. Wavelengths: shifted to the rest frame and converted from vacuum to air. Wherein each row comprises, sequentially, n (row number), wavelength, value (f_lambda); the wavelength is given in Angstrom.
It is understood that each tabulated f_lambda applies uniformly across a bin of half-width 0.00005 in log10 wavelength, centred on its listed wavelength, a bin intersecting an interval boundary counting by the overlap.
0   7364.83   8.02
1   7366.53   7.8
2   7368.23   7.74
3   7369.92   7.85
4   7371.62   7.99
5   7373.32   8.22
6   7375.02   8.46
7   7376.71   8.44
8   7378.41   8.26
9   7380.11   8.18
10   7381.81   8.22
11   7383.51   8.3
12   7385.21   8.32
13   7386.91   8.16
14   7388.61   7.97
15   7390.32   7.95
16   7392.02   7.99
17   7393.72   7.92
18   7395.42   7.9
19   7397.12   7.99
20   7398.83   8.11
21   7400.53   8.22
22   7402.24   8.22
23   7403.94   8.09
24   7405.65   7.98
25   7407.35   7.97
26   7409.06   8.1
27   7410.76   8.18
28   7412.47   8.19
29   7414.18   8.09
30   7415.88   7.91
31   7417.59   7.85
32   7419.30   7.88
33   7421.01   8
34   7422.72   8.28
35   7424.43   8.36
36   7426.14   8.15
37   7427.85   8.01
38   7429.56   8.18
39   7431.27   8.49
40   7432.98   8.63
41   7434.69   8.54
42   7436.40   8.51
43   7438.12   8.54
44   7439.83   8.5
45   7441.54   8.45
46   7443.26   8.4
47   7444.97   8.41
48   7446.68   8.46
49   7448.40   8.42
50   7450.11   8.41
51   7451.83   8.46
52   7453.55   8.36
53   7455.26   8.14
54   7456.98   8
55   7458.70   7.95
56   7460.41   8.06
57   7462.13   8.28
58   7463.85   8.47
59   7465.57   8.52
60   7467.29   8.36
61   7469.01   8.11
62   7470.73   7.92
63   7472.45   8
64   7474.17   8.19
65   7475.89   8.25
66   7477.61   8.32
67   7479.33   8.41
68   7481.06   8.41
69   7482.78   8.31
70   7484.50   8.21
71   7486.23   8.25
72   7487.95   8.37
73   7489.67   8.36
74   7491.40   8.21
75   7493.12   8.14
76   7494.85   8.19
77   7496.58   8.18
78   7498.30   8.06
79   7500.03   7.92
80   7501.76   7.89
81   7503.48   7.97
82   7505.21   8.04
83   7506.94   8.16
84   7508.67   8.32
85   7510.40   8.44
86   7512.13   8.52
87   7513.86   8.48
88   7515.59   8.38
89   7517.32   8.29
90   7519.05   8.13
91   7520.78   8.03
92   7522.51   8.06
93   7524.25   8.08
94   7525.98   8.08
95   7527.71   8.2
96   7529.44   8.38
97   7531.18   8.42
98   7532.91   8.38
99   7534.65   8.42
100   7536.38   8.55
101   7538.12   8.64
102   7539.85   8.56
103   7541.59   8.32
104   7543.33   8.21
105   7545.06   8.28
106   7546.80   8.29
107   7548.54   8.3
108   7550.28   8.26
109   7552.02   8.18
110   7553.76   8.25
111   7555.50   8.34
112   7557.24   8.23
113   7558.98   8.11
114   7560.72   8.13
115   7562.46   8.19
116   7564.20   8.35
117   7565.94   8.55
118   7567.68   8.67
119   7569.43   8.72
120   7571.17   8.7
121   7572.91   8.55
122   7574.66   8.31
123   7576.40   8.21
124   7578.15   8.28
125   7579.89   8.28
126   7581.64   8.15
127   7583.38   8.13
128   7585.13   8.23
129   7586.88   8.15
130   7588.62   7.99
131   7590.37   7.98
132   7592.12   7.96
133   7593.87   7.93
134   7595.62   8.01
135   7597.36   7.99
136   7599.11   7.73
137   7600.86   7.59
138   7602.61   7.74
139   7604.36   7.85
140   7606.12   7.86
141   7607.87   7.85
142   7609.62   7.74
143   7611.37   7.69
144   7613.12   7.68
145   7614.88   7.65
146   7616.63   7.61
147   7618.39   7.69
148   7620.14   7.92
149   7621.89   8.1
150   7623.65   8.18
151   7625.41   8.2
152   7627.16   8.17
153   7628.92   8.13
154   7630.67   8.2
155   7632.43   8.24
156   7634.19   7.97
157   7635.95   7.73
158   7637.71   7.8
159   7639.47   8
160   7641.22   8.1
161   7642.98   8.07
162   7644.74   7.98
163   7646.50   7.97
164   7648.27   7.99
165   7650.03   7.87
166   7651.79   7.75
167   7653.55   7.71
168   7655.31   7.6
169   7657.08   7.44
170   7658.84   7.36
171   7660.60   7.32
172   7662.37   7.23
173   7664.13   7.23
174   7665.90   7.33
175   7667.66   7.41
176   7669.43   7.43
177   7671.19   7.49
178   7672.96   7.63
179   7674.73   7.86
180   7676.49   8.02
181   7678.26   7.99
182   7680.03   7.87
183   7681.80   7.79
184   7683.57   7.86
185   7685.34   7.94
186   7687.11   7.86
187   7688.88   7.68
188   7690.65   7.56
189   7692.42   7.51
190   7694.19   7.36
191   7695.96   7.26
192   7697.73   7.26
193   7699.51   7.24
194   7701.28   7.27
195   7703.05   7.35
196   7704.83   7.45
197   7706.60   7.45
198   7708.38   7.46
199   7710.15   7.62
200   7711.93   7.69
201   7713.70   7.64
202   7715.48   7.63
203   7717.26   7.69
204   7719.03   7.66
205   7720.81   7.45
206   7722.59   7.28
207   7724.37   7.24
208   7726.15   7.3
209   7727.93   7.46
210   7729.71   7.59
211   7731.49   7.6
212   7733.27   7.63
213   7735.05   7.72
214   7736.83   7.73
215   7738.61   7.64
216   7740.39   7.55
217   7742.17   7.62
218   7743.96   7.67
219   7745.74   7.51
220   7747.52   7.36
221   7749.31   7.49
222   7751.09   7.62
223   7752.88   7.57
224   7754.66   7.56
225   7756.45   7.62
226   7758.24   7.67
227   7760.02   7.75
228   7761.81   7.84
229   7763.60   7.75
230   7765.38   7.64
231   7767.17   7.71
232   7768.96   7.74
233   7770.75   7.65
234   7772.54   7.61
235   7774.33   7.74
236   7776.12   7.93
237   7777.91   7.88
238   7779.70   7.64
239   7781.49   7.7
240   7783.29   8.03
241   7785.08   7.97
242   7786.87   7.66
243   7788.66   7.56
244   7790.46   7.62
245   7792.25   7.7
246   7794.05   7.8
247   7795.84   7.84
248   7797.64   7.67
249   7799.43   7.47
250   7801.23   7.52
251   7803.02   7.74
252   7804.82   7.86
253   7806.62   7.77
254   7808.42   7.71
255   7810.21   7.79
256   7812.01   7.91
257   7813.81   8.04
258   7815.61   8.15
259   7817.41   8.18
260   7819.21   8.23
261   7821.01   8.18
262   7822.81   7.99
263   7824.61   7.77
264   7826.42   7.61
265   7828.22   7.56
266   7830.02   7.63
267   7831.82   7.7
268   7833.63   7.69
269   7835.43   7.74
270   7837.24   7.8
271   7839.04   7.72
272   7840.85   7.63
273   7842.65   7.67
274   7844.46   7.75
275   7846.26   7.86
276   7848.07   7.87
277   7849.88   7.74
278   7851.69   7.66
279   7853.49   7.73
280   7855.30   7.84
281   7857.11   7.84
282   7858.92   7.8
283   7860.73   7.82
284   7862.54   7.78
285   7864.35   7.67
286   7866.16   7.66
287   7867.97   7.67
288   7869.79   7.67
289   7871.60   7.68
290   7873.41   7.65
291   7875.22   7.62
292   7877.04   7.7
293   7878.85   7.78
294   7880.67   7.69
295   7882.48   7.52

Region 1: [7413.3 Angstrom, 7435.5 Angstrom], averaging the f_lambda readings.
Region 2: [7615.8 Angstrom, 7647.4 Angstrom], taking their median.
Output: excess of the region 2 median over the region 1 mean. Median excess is -0.1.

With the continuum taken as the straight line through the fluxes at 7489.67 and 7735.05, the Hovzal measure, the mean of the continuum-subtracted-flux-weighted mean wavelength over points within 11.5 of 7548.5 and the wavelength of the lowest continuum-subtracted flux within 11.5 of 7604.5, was 7572.0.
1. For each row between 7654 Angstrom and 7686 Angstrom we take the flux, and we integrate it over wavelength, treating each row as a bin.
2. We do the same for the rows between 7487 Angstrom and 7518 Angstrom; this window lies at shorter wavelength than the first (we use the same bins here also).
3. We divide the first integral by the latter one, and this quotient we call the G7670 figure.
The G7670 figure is 0.95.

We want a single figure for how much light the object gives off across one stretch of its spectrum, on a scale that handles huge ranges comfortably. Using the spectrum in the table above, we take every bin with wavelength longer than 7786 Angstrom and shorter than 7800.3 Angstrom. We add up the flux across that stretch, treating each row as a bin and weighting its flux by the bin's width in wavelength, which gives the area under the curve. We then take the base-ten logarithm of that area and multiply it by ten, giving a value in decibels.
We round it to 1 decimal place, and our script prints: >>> 20.4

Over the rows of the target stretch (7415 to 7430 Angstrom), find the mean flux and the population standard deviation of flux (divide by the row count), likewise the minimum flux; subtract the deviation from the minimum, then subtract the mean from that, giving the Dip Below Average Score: -0.39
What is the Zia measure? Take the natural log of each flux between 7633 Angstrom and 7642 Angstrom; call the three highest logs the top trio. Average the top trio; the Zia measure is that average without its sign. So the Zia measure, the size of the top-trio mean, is 2.08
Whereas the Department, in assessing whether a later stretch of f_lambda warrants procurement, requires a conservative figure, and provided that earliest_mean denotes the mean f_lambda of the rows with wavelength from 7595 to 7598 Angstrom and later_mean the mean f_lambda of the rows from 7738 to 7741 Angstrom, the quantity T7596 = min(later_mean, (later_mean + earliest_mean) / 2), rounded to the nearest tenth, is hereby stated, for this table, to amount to 7.6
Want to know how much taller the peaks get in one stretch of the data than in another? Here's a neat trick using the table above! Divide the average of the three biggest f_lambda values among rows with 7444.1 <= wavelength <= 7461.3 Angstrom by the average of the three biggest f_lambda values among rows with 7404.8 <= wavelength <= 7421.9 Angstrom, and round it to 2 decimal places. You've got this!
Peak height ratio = 1.04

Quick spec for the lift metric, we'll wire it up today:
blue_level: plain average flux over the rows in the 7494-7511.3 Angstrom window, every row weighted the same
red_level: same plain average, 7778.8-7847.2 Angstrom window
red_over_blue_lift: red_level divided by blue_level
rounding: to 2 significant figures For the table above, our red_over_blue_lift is 0.96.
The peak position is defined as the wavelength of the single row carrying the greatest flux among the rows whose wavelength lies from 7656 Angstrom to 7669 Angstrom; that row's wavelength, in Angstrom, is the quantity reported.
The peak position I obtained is 7657.08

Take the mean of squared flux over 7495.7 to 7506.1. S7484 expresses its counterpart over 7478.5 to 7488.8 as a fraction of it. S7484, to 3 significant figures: 1.08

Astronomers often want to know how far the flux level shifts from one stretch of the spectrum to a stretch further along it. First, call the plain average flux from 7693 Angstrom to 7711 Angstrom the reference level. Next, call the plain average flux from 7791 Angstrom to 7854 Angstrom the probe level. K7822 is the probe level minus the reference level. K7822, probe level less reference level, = 0.42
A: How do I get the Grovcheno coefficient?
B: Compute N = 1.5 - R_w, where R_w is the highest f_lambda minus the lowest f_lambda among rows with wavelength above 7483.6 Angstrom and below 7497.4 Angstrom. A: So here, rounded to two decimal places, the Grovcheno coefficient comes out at 1.27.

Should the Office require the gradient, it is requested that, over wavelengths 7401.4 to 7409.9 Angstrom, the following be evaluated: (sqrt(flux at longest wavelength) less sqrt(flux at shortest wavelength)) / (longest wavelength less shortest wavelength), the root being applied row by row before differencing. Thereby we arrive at -0.0031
